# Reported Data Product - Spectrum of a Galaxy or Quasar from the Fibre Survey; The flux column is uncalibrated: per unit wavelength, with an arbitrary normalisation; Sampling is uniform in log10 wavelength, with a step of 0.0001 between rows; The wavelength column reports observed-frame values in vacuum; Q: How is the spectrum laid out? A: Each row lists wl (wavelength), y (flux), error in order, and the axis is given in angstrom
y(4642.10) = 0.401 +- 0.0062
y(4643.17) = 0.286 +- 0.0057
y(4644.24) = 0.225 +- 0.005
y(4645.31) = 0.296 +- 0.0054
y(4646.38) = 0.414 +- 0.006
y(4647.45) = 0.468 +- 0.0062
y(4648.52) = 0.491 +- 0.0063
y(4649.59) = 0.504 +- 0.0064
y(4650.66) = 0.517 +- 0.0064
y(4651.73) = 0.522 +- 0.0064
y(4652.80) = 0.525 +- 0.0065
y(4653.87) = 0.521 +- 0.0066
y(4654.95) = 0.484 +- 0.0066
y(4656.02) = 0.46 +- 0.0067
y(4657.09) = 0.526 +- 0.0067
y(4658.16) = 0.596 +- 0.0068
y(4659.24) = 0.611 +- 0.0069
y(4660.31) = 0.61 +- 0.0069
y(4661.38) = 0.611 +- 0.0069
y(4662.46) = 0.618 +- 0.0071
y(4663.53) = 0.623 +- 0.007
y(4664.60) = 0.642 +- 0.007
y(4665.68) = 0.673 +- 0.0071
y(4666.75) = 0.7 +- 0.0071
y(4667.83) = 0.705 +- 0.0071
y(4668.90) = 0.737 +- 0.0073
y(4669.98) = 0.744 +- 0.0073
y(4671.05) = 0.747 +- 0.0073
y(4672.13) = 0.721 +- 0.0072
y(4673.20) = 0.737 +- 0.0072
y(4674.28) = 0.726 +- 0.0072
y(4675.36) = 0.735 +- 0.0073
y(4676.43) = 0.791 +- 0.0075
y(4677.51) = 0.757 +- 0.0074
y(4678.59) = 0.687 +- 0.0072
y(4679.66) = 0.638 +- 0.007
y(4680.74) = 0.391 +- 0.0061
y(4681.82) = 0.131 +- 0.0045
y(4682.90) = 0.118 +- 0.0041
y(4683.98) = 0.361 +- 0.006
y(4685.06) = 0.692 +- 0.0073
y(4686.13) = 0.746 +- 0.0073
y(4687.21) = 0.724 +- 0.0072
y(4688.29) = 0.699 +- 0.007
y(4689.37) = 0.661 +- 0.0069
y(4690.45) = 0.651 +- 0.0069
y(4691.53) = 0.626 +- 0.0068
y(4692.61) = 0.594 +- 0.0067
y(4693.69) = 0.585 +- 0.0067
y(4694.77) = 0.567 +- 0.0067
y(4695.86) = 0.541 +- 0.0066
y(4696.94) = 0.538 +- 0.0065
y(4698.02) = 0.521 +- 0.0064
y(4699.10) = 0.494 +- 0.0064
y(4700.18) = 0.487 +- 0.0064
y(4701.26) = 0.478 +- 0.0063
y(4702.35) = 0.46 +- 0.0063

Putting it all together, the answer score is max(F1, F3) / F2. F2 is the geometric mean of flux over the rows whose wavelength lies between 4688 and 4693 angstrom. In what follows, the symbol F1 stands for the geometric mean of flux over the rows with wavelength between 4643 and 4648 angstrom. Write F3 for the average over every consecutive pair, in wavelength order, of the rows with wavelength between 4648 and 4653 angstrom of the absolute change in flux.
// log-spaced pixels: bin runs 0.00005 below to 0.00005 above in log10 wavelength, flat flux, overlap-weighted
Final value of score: 0.5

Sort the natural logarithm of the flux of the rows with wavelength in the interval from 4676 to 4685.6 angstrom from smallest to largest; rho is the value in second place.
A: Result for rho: -2.03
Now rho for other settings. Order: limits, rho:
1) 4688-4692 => -0.43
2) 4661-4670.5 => -0.48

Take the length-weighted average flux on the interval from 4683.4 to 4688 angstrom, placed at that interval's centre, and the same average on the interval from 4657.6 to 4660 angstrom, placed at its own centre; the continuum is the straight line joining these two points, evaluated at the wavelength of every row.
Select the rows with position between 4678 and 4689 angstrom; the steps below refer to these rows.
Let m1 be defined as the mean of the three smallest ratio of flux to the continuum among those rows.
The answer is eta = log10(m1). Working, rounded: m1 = 0.32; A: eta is -0.49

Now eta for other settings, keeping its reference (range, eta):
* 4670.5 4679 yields 0.06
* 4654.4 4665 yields -0.09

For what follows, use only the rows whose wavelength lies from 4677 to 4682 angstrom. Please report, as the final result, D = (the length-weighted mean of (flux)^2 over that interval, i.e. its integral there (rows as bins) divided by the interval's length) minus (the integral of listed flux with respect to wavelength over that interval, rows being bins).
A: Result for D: -2.4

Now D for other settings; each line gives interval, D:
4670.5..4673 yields -1.3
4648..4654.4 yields -3.0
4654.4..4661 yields -3.3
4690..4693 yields -1.5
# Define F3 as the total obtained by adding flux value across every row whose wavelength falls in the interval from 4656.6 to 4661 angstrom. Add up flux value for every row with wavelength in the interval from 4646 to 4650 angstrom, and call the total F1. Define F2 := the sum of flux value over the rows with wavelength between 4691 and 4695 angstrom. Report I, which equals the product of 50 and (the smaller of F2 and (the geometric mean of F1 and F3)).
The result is 105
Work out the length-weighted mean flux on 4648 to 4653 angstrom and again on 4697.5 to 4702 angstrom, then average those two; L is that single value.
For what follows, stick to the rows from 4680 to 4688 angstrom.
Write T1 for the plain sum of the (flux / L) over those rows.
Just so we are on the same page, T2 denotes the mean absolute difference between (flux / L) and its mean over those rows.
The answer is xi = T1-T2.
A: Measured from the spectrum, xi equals 5.8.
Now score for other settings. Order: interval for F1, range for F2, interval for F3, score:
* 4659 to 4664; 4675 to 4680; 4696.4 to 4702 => 0.9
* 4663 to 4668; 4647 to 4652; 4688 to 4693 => 1.3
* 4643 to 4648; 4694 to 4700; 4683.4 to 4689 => 0.6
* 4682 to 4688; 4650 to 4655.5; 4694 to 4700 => 0.9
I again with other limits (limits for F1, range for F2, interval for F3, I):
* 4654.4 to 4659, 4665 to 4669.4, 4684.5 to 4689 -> 122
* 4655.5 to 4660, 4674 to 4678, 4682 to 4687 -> 103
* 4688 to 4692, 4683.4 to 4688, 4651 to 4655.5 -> 116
